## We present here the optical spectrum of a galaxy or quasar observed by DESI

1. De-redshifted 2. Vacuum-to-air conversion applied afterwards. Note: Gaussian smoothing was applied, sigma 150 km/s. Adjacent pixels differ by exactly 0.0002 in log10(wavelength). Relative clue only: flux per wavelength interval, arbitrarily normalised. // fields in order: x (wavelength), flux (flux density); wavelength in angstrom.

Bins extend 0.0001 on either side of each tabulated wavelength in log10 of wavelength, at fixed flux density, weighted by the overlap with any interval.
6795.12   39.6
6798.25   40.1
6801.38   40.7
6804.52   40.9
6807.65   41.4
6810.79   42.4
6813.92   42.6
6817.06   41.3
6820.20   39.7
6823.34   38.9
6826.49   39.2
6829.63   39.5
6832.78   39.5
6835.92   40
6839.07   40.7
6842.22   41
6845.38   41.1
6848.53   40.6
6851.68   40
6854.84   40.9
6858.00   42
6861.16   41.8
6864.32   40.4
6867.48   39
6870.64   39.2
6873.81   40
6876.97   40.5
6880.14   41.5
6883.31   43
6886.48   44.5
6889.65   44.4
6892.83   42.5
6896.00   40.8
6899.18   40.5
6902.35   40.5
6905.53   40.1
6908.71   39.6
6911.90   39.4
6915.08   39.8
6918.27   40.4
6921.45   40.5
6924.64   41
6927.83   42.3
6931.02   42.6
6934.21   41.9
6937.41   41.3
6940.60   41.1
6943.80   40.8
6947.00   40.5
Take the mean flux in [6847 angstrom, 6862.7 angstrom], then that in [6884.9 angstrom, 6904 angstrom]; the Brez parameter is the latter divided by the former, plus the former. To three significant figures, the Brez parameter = 42.1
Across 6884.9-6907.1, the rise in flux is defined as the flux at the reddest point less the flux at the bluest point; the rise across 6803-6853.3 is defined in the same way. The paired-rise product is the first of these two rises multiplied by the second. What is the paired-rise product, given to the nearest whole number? 4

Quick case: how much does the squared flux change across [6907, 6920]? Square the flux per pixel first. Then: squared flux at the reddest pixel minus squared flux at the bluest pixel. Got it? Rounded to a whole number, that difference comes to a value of 64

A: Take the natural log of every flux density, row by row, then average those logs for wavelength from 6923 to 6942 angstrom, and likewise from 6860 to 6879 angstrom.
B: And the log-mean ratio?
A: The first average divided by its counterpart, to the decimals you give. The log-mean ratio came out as 1.01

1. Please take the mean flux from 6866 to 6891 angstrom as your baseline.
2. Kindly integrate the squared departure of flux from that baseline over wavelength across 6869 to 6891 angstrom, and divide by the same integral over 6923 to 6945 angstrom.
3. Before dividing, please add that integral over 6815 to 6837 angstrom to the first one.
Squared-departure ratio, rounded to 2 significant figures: 18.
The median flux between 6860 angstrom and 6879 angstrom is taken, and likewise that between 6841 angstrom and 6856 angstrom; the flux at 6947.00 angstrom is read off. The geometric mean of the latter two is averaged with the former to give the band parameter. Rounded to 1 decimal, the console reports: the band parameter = 40.4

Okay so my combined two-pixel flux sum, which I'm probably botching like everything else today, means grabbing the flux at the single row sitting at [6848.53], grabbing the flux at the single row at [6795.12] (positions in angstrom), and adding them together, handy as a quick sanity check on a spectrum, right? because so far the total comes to 80.2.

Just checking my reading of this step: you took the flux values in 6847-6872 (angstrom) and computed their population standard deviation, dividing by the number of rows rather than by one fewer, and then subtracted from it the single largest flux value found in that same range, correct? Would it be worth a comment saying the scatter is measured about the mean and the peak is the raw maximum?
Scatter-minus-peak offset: -41.0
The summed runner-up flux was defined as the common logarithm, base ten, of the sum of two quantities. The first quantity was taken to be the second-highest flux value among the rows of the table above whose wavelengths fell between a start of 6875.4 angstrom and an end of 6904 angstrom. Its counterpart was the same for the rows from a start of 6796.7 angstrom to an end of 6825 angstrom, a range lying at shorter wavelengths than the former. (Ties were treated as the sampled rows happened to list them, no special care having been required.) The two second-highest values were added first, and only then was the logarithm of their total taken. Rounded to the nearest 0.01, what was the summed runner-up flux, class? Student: 1.94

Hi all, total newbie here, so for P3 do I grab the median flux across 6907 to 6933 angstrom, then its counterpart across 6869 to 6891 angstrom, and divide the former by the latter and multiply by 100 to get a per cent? 97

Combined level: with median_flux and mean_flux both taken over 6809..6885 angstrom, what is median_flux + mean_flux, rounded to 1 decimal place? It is 81.2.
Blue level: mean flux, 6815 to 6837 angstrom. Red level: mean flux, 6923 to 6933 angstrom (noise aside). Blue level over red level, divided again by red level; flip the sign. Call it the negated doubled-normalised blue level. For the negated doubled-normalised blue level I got -0.0226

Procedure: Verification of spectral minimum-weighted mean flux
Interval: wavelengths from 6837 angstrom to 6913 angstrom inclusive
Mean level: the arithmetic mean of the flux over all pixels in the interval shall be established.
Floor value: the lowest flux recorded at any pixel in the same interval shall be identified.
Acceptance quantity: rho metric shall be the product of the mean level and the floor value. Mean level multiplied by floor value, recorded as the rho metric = 1599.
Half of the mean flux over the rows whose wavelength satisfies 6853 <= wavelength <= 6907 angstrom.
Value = 20.6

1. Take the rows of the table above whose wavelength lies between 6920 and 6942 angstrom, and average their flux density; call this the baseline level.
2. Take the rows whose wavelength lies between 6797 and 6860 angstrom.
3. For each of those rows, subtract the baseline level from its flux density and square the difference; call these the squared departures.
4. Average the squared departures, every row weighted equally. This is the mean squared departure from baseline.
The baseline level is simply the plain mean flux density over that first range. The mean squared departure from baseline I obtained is 1.8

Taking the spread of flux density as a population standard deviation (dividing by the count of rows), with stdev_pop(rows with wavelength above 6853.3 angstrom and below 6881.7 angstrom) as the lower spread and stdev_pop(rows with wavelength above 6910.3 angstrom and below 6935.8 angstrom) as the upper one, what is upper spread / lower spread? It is 1.1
